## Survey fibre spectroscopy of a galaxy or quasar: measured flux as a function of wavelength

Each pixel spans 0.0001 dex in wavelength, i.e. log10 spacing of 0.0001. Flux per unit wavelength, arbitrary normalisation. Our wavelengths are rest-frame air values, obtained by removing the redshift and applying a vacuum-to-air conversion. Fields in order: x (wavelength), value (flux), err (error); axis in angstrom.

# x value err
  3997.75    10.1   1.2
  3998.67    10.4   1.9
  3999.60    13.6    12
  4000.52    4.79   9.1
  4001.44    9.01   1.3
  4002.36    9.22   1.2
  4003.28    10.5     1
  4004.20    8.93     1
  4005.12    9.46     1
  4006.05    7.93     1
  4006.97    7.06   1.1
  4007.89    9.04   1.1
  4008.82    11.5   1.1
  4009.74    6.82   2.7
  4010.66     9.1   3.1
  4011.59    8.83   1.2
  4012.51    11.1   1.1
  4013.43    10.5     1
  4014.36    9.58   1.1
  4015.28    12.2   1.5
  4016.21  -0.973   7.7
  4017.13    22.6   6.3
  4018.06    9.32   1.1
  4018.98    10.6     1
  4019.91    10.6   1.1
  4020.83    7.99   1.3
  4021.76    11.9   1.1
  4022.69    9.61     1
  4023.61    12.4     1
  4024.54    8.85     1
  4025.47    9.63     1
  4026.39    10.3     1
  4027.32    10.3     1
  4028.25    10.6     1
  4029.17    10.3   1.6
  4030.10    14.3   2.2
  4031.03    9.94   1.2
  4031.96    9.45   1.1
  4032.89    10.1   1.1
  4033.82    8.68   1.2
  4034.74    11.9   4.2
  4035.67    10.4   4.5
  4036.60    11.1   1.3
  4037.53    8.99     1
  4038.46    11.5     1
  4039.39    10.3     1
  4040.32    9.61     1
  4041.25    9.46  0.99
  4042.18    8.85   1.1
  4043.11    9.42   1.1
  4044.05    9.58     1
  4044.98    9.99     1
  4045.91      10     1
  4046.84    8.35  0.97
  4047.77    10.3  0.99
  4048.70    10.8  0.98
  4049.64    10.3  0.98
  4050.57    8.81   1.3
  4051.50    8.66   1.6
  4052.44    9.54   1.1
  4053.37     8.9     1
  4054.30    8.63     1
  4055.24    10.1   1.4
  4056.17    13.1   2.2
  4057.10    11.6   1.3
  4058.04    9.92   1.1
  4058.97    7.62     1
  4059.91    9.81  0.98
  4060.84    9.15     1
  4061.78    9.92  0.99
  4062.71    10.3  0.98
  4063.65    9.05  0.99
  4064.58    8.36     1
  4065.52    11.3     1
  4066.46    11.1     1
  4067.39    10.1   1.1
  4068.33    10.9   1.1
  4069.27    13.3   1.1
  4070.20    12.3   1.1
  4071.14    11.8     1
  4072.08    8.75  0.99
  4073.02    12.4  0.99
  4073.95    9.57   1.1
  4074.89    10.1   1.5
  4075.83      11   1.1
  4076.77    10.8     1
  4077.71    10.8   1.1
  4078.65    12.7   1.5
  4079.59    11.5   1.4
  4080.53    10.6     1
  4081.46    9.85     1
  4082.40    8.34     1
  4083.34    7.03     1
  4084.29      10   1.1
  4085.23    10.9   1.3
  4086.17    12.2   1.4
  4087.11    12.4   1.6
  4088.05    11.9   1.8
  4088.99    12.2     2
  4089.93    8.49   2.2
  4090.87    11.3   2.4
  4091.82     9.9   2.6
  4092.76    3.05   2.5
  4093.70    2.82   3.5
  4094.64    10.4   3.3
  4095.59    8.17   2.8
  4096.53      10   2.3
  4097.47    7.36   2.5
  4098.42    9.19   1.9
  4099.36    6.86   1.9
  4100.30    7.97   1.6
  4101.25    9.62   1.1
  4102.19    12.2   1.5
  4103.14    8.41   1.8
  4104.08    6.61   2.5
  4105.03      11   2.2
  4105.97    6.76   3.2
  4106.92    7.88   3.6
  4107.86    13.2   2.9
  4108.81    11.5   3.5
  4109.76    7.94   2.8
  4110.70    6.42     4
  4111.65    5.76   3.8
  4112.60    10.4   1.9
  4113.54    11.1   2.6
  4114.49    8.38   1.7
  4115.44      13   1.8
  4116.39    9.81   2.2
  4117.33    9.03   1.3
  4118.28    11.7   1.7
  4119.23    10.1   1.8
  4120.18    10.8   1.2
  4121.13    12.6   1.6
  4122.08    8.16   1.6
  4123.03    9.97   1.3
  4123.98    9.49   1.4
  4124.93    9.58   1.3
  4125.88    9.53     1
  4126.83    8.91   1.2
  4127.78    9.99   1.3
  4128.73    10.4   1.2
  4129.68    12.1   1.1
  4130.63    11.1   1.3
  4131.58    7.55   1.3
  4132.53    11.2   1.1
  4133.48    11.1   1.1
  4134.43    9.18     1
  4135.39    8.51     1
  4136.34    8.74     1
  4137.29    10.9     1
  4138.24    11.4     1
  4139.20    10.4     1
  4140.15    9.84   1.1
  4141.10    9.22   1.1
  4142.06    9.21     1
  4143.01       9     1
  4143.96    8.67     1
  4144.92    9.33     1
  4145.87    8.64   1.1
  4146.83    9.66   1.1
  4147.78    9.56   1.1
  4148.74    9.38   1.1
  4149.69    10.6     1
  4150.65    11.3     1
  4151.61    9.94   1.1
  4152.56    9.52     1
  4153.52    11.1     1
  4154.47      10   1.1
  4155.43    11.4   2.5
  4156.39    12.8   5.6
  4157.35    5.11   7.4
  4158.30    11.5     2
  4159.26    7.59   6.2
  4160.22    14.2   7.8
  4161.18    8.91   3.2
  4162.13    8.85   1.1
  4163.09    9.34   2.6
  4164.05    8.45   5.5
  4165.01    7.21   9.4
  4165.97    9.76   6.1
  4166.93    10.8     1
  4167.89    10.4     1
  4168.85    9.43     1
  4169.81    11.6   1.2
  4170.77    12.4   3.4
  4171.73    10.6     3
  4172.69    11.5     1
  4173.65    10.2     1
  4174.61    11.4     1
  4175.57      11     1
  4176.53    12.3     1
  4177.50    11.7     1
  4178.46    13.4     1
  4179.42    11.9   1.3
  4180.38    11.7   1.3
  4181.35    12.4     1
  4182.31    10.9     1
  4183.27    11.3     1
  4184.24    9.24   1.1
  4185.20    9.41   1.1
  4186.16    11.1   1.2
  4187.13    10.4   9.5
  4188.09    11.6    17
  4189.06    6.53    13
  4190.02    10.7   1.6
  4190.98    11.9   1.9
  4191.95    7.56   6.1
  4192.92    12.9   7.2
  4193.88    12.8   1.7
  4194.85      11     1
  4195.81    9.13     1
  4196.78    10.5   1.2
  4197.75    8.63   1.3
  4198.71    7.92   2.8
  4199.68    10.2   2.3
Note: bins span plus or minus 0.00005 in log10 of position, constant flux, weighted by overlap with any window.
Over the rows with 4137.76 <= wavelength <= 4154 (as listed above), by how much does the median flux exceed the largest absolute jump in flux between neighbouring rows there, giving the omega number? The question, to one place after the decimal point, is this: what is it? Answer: 8.0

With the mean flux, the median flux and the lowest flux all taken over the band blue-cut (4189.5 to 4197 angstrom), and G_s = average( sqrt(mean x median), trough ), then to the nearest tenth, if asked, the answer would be 9.2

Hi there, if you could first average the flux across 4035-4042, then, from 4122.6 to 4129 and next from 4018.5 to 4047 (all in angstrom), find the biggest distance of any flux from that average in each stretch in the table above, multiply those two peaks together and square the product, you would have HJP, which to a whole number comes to 28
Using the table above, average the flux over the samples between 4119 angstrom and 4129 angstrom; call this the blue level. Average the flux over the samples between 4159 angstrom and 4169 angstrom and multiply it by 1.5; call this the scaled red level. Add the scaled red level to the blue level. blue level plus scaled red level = 24.3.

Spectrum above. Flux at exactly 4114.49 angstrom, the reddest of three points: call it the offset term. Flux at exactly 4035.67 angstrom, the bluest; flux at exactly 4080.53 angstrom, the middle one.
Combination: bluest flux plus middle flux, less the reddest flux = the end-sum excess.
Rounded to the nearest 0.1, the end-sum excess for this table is 12.6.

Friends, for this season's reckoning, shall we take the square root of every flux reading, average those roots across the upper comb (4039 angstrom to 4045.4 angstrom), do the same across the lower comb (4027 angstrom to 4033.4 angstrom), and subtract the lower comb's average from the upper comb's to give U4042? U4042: -0.17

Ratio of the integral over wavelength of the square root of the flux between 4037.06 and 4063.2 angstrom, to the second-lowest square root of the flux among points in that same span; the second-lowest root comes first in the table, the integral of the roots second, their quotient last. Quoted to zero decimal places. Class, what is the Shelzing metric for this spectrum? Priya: 28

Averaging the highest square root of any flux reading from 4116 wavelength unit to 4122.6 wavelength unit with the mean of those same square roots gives 3.38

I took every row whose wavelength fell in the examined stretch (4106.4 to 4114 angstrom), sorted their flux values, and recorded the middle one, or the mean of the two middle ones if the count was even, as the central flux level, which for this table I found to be 9.2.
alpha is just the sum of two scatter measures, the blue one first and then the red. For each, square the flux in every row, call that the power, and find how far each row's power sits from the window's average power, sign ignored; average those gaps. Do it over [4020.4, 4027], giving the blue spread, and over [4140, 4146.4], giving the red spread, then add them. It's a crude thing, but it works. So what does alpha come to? 31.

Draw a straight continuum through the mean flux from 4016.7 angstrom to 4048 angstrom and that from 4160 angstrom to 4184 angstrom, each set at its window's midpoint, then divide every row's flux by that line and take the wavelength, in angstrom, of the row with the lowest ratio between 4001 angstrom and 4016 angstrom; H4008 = 4009.74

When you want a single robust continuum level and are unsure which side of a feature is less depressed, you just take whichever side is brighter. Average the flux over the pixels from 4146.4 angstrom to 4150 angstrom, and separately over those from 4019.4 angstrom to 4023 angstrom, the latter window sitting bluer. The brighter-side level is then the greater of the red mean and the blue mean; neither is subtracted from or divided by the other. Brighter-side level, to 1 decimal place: 10.0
